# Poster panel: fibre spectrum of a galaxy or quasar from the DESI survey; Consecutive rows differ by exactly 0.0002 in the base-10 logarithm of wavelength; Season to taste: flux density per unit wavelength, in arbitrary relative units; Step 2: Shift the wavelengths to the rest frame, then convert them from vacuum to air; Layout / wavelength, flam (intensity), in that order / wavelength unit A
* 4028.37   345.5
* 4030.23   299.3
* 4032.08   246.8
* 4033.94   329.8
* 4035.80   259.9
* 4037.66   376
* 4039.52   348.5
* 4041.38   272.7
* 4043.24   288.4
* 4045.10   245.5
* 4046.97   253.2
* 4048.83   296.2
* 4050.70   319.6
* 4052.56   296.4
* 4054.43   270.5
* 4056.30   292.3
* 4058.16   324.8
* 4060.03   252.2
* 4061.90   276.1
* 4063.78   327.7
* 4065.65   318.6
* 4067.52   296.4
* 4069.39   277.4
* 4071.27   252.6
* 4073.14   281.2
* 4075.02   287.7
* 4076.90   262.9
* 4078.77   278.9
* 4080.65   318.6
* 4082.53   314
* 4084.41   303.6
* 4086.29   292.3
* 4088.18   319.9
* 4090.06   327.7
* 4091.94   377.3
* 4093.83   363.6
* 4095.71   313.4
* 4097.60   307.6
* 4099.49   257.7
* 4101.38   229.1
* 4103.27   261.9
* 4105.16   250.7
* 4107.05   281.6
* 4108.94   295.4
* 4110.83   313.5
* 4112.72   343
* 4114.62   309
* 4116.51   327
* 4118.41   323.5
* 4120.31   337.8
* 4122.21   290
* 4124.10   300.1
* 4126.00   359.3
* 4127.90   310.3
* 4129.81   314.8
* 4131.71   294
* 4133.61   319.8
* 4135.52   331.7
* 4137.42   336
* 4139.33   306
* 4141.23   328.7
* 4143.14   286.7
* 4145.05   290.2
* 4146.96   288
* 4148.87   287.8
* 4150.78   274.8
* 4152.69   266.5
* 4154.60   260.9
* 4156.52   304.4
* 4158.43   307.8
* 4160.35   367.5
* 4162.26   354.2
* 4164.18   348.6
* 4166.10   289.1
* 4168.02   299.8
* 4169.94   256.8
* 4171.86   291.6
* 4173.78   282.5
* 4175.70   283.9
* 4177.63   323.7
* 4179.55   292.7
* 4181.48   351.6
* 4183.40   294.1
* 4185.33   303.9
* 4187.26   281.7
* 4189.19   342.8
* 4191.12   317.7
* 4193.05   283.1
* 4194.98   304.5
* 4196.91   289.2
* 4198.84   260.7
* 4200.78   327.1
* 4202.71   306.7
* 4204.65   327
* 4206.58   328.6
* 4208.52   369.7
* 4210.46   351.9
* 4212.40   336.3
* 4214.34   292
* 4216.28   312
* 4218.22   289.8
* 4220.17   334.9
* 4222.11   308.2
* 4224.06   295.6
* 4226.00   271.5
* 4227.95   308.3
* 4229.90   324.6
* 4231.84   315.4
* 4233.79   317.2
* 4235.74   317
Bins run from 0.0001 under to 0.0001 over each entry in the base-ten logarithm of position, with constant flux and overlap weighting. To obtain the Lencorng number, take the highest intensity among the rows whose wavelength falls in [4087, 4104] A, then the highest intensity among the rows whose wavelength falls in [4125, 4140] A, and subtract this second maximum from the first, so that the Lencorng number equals 18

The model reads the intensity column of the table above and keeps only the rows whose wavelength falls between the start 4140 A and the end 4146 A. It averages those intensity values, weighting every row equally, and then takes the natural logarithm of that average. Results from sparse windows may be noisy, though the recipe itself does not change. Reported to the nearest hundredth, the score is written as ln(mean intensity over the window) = 5.71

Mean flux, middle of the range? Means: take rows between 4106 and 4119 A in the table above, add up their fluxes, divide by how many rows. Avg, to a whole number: 313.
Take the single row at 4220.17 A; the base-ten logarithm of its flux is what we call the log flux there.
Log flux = 2.52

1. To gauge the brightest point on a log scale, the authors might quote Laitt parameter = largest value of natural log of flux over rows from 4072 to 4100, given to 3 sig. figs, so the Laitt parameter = 5.93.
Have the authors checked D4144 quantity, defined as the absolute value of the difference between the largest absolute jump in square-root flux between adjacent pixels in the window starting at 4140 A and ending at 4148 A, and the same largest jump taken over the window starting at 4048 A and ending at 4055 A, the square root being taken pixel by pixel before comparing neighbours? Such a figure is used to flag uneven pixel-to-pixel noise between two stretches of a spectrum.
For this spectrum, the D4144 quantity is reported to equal 0.4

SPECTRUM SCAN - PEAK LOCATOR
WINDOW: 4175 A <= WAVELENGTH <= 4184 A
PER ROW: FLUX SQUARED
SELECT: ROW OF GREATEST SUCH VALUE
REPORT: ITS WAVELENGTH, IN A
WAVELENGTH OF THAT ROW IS 4181.48 A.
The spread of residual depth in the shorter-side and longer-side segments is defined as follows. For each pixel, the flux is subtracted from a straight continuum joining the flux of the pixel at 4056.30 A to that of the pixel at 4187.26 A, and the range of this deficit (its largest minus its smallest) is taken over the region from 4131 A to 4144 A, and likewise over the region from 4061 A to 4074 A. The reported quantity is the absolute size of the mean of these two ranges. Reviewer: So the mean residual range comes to 62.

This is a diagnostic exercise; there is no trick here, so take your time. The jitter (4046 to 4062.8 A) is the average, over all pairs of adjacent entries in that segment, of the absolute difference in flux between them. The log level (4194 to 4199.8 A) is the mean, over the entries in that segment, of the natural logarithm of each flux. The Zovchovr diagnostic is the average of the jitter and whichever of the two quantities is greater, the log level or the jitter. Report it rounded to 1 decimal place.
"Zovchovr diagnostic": 33.3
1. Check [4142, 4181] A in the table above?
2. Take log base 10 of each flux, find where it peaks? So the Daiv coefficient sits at 4160.35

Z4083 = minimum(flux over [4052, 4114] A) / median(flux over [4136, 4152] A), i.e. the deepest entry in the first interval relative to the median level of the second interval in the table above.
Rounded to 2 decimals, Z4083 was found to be 0.79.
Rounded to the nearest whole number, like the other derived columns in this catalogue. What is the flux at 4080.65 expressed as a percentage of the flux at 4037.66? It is 85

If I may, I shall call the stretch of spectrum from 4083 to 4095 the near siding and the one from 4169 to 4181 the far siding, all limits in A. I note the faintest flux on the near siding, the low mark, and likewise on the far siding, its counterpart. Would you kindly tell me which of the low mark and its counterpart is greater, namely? 292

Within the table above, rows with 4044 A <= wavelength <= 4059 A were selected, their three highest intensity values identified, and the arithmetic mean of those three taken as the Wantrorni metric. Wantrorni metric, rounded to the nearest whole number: 314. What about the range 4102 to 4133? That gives 347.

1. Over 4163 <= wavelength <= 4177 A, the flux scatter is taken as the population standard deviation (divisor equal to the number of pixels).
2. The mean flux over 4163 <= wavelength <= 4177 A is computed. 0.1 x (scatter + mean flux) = 32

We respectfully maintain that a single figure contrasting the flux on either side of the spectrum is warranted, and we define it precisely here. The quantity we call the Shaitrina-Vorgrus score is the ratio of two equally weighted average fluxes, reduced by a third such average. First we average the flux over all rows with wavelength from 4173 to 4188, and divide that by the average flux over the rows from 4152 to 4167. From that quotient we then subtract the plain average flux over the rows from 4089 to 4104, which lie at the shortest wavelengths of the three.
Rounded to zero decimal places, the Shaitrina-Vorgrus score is -304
